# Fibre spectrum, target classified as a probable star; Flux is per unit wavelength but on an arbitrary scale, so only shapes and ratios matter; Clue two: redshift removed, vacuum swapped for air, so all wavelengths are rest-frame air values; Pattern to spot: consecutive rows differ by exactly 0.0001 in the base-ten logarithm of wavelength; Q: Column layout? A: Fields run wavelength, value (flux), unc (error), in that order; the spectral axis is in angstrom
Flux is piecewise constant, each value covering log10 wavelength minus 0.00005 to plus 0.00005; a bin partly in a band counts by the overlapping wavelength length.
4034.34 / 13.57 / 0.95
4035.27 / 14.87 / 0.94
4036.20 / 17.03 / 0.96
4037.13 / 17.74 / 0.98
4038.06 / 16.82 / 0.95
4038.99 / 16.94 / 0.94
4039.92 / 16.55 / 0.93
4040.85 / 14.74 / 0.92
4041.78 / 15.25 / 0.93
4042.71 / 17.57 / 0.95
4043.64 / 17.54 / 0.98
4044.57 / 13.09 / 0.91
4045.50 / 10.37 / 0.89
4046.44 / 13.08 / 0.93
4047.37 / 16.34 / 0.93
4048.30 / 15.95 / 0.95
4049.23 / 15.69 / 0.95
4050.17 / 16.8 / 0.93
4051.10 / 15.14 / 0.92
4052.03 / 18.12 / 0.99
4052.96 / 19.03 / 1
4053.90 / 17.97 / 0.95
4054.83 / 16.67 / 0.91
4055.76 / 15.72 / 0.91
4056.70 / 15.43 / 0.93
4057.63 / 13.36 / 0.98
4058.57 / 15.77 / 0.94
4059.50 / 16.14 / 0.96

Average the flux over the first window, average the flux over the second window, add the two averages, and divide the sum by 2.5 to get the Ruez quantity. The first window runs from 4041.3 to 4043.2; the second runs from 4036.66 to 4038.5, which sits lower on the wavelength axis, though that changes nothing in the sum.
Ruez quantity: 13.5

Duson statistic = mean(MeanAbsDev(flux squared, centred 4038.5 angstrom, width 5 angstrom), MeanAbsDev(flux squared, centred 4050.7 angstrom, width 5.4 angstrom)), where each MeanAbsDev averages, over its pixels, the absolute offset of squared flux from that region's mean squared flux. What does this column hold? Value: 31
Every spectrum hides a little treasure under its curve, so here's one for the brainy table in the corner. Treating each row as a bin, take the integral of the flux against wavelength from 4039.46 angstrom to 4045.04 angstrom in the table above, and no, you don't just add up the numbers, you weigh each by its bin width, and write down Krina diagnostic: 88.2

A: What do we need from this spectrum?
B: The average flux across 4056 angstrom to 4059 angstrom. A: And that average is 14.9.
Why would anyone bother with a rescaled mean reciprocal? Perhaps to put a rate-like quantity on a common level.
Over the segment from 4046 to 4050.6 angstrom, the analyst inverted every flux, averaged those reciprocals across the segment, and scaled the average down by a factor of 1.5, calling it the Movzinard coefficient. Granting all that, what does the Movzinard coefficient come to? 0.0431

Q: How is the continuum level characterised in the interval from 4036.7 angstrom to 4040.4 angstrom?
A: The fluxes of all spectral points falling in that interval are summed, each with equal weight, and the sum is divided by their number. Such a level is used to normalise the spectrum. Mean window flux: 17.0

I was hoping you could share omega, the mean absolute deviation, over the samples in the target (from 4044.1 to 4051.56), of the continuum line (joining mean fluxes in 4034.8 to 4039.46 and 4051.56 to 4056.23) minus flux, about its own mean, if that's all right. 1.7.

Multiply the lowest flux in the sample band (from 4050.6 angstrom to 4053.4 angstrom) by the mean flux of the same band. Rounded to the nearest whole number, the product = 264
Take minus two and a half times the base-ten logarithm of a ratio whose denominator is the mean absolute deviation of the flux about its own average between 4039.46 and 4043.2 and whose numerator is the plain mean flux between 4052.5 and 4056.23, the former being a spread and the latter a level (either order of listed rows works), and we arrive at -3.06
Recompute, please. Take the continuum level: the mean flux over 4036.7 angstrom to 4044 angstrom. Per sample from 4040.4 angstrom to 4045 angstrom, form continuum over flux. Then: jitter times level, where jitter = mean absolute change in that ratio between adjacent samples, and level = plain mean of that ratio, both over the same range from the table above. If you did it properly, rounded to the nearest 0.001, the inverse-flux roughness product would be 0.136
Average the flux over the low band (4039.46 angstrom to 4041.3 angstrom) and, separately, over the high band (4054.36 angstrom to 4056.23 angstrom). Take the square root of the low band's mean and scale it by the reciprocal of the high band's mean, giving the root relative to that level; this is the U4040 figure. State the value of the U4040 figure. 0.244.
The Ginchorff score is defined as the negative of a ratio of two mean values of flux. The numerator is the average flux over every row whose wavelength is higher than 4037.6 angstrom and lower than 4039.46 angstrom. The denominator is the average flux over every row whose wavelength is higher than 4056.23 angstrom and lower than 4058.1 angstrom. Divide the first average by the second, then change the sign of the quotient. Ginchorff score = -1.2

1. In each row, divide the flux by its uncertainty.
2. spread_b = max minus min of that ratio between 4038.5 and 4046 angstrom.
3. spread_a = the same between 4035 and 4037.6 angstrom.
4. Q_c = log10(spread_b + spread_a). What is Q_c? 0.96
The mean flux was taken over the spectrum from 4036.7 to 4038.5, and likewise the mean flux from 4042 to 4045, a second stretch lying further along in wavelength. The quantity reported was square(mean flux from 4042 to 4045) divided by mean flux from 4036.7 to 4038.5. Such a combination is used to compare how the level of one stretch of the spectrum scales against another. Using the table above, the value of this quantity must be 14.9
